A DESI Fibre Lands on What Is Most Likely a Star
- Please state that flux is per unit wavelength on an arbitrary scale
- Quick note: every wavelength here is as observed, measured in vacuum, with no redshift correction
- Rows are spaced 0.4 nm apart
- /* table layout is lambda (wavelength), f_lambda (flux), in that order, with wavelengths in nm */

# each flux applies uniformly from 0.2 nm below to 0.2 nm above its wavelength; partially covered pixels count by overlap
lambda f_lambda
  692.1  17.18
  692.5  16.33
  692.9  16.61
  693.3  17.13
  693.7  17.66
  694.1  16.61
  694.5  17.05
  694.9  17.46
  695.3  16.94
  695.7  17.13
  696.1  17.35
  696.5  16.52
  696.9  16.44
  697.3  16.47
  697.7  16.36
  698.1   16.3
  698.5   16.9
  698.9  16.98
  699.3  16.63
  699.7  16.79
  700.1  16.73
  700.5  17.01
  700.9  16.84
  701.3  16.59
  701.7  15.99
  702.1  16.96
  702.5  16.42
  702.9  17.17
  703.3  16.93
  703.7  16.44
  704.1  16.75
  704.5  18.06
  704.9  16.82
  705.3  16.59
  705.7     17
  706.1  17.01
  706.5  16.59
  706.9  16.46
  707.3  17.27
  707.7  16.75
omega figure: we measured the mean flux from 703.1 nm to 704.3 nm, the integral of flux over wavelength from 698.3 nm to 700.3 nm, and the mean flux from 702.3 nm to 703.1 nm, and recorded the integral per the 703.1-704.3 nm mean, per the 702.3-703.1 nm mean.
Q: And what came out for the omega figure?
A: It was 0.120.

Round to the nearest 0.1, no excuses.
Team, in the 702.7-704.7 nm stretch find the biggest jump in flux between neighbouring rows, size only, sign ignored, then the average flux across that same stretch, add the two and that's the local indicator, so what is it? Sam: 18.4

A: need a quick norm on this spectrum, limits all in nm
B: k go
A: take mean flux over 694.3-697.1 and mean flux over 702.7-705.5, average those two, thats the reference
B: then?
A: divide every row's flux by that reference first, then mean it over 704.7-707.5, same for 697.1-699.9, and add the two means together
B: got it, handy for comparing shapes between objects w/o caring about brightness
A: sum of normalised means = 1.97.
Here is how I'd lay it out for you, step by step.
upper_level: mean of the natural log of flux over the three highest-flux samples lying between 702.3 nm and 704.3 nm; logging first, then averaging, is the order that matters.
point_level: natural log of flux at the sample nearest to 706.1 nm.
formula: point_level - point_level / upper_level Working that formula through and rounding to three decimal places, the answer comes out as 1.833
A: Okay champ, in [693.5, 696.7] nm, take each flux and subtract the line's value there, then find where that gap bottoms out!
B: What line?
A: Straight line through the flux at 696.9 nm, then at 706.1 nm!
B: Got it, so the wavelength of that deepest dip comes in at 696.5 nm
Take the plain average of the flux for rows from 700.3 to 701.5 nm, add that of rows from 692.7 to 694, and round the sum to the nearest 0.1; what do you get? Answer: 33.9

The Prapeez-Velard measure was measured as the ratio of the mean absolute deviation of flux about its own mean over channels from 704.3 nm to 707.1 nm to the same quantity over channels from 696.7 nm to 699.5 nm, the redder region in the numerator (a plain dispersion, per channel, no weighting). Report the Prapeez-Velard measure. 1.7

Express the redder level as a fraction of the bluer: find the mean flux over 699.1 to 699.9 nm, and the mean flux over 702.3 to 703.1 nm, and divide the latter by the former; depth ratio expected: 1.01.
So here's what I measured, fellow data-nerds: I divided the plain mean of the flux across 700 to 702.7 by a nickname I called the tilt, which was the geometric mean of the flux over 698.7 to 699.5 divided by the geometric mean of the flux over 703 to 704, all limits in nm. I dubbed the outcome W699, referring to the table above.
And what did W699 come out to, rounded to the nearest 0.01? 16.53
